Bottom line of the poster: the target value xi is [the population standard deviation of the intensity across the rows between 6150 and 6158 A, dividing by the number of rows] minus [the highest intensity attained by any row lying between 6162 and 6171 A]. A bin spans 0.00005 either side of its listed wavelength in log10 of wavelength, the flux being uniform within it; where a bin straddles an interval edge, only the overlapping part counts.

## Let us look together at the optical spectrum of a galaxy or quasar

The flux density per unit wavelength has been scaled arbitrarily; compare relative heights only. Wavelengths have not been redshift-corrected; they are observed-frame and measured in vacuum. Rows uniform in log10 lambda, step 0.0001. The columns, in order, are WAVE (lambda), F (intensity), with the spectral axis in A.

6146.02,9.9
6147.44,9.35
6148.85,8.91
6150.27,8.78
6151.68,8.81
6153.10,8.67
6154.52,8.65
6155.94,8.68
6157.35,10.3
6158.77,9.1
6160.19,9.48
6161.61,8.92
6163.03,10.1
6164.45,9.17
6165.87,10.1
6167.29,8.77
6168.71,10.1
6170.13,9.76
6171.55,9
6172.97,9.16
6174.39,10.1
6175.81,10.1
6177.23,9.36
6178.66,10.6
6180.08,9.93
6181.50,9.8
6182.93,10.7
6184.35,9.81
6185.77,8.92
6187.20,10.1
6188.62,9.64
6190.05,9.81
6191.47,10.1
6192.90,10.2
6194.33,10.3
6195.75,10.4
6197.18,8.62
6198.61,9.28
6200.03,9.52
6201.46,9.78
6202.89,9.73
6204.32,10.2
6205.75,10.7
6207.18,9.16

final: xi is -9.5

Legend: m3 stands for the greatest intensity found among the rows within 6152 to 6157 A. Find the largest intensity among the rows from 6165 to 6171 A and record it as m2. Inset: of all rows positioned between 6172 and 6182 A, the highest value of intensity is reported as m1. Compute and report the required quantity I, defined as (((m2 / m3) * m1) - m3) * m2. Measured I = 36.9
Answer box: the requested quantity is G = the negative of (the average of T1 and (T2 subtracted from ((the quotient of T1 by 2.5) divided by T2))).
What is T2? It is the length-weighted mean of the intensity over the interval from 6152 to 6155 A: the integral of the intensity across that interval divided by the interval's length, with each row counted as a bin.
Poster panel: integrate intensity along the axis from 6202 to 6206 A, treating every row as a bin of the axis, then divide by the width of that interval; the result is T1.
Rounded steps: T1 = 10.12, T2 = 8.66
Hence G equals -1.0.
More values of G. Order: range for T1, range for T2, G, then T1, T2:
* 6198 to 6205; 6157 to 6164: -0.3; 9.71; 9.52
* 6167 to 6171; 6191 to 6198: 0.0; 9.61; 9.90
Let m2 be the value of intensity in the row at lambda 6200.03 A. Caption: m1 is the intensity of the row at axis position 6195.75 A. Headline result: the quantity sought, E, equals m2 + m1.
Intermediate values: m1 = 10.4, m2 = 9.52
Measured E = 19.9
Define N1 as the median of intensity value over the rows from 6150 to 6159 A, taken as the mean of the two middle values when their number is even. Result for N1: 8.8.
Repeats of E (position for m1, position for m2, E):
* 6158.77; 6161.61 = 18.0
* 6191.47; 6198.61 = 19.4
